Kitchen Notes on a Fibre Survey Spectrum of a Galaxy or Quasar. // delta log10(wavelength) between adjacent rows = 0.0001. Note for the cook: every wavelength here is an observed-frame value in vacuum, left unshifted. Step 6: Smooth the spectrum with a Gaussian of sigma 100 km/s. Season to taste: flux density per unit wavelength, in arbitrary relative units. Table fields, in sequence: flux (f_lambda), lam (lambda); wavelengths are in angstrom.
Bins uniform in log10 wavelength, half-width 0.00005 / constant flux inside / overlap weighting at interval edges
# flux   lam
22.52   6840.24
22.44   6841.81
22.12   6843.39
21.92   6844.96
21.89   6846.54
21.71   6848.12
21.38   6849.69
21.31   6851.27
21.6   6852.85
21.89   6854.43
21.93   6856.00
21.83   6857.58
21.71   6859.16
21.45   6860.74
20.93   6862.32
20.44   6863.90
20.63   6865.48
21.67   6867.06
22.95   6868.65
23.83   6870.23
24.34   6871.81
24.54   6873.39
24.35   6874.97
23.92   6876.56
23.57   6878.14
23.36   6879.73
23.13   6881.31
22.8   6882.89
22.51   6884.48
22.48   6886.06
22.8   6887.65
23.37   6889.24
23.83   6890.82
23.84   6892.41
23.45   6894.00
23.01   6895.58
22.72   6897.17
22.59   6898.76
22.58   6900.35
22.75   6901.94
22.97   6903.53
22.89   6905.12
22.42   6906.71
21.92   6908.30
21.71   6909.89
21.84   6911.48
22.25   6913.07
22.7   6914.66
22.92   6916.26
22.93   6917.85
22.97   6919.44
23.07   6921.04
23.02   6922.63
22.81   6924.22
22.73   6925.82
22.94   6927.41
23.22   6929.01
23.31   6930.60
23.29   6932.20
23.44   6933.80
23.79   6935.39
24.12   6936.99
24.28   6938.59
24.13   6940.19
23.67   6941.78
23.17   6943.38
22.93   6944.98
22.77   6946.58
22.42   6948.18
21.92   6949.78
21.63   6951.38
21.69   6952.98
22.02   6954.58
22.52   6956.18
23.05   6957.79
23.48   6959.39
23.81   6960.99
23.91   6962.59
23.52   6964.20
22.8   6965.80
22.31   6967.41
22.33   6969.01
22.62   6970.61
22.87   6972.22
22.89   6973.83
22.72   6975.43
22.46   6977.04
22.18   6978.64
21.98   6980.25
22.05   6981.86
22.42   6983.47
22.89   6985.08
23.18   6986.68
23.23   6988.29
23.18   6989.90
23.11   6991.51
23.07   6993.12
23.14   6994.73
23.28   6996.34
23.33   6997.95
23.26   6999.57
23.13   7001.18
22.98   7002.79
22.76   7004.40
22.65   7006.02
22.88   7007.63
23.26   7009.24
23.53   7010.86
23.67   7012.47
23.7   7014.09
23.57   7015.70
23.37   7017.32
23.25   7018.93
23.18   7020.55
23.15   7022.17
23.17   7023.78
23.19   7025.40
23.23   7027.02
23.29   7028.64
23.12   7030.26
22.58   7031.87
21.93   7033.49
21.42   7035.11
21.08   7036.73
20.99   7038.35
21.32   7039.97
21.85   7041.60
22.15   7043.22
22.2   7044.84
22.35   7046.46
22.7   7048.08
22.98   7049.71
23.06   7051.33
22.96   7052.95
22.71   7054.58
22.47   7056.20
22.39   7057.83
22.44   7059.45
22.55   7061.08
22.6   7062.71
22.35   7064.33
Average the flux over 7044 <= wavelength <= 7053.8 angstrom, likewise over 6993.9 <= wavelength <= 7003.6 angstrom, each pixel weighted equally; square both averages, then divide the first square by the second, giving 0.96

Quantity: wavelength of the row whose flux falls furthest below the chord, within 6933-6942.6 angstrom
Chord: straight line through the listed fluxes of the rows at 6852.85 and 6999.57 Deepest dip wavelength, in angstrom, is 6933.80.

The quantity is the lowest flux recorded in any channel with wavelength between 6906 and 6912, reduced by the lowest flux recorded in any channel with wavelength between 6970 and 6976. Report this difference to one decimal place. -0.9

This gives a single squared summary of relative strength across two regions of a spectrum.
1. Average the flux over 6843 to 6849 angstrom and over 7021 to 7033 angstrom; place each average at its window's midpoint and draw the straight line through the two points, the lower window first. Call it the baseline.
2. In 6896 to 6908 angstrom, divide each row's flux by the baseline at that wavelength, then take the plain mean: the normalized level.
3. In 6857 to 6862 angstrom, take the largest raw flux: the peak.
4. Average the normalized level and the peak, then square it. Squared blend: 131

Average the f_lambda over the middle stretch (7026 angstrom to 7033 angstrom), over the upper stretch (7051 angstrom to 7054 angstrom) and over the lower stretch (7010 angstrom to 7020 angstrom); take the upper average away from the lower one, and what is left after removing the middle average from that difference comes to -22.5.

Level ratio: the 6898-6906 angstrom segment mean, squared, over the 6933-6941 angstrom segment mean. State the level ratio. 21.6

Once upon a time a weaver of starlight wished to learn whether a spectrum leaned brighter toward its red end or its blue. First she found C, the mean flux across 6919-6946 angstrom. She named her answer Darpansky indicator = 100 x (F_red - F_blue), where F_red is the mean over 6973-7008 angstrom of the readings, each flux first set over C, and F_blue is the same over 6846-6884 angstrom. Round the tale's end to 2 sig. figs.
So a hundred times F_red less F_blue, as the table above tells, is 2.0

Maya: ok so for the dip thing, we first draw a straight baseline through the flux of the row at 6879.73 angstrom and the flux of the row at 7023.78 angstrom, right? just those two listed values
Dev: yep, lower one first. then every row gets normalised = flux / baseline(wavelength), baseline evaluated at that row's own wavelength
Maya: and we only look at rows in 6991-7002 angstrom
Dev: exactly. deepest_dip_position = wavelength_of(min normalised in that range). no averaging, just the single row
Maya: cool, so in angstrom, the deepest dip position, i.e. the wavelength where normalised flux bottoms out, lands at 6993.12 angstrom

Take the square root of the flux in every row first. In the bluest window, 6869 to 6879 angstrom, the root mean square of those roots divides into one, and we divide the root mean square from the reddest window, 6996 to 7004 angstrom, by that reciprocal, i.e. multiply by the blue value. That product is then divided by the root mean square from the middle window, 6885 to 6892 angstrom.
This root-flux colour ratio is 4.92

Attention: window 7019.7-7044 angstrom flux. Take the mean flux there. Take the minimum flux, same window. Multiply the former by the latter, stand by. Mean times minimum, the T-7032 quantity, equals 470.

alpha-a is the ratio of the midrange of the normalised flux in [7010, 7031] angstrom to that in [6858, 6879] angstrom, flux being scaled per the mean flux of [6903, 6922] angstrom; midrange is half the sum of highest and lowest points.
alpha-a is 1.04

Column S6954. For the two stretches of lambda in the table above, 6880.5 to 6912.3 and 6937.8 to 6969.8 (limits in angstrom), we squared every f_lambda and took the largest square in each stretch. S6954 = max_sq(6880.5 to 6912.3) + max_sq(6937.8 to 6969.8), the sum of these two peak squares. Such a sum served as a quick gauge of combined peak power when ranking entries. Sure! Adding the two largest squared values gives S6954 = 1158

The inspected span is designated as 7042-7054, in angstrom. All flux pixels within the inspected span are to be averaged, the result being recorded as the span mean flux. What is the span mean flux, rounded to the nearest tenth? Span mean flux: 22.6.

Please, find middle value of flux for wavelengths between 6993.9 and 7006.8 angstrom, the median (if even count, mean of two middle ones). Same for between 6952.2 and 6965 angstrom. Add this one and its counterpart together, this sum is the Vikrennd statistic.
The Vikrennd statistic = 46.4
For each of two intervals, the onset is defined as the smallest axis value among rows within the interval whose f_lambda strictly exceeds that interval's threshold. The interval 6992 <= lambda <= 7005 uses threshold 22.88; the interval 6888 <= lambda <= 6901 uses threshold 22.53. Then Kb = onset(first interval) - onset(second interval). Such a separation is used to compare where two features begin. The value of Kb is 103.9 angstrom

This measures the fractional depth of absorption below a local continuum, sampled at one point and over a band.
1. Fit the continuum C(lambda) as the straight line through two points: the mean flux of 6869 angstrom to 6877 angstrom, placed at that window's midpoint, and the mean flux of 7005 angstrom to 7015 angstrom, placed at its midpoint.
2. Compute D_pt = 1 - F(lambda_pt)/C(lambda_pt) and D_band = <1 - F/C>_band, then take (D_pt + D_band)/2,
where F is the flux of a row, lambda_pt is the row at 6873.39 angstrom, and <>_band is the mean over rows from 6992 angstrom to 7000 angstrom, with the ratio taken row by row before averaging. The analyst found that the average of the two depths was 0.00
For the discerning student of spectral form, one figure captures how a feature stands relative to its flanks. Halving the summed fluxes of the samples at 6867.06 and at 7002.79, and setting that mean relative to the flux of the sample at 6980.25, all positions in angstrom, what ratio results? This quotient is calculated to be 1.02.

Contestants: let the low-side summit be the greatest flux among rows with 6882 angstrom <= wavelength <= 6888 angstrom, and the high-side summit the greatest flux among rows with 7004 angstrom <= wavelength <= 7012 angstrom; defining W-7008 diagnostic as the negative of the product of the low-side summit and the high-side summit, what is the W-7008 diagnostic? -536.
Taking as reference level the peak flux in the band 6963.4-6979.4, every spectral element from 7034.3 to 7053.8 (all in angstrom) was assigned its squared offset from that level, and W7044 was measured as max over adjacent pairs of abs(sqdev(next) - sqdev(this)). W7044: 2.1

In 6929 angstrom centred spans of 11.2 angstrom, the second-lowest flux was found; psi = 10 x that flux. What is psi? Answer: 228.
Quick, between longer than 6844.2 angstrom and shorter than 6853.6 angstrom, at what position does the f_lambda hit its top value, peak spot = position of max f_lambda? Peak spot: 6844.96 angstrom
